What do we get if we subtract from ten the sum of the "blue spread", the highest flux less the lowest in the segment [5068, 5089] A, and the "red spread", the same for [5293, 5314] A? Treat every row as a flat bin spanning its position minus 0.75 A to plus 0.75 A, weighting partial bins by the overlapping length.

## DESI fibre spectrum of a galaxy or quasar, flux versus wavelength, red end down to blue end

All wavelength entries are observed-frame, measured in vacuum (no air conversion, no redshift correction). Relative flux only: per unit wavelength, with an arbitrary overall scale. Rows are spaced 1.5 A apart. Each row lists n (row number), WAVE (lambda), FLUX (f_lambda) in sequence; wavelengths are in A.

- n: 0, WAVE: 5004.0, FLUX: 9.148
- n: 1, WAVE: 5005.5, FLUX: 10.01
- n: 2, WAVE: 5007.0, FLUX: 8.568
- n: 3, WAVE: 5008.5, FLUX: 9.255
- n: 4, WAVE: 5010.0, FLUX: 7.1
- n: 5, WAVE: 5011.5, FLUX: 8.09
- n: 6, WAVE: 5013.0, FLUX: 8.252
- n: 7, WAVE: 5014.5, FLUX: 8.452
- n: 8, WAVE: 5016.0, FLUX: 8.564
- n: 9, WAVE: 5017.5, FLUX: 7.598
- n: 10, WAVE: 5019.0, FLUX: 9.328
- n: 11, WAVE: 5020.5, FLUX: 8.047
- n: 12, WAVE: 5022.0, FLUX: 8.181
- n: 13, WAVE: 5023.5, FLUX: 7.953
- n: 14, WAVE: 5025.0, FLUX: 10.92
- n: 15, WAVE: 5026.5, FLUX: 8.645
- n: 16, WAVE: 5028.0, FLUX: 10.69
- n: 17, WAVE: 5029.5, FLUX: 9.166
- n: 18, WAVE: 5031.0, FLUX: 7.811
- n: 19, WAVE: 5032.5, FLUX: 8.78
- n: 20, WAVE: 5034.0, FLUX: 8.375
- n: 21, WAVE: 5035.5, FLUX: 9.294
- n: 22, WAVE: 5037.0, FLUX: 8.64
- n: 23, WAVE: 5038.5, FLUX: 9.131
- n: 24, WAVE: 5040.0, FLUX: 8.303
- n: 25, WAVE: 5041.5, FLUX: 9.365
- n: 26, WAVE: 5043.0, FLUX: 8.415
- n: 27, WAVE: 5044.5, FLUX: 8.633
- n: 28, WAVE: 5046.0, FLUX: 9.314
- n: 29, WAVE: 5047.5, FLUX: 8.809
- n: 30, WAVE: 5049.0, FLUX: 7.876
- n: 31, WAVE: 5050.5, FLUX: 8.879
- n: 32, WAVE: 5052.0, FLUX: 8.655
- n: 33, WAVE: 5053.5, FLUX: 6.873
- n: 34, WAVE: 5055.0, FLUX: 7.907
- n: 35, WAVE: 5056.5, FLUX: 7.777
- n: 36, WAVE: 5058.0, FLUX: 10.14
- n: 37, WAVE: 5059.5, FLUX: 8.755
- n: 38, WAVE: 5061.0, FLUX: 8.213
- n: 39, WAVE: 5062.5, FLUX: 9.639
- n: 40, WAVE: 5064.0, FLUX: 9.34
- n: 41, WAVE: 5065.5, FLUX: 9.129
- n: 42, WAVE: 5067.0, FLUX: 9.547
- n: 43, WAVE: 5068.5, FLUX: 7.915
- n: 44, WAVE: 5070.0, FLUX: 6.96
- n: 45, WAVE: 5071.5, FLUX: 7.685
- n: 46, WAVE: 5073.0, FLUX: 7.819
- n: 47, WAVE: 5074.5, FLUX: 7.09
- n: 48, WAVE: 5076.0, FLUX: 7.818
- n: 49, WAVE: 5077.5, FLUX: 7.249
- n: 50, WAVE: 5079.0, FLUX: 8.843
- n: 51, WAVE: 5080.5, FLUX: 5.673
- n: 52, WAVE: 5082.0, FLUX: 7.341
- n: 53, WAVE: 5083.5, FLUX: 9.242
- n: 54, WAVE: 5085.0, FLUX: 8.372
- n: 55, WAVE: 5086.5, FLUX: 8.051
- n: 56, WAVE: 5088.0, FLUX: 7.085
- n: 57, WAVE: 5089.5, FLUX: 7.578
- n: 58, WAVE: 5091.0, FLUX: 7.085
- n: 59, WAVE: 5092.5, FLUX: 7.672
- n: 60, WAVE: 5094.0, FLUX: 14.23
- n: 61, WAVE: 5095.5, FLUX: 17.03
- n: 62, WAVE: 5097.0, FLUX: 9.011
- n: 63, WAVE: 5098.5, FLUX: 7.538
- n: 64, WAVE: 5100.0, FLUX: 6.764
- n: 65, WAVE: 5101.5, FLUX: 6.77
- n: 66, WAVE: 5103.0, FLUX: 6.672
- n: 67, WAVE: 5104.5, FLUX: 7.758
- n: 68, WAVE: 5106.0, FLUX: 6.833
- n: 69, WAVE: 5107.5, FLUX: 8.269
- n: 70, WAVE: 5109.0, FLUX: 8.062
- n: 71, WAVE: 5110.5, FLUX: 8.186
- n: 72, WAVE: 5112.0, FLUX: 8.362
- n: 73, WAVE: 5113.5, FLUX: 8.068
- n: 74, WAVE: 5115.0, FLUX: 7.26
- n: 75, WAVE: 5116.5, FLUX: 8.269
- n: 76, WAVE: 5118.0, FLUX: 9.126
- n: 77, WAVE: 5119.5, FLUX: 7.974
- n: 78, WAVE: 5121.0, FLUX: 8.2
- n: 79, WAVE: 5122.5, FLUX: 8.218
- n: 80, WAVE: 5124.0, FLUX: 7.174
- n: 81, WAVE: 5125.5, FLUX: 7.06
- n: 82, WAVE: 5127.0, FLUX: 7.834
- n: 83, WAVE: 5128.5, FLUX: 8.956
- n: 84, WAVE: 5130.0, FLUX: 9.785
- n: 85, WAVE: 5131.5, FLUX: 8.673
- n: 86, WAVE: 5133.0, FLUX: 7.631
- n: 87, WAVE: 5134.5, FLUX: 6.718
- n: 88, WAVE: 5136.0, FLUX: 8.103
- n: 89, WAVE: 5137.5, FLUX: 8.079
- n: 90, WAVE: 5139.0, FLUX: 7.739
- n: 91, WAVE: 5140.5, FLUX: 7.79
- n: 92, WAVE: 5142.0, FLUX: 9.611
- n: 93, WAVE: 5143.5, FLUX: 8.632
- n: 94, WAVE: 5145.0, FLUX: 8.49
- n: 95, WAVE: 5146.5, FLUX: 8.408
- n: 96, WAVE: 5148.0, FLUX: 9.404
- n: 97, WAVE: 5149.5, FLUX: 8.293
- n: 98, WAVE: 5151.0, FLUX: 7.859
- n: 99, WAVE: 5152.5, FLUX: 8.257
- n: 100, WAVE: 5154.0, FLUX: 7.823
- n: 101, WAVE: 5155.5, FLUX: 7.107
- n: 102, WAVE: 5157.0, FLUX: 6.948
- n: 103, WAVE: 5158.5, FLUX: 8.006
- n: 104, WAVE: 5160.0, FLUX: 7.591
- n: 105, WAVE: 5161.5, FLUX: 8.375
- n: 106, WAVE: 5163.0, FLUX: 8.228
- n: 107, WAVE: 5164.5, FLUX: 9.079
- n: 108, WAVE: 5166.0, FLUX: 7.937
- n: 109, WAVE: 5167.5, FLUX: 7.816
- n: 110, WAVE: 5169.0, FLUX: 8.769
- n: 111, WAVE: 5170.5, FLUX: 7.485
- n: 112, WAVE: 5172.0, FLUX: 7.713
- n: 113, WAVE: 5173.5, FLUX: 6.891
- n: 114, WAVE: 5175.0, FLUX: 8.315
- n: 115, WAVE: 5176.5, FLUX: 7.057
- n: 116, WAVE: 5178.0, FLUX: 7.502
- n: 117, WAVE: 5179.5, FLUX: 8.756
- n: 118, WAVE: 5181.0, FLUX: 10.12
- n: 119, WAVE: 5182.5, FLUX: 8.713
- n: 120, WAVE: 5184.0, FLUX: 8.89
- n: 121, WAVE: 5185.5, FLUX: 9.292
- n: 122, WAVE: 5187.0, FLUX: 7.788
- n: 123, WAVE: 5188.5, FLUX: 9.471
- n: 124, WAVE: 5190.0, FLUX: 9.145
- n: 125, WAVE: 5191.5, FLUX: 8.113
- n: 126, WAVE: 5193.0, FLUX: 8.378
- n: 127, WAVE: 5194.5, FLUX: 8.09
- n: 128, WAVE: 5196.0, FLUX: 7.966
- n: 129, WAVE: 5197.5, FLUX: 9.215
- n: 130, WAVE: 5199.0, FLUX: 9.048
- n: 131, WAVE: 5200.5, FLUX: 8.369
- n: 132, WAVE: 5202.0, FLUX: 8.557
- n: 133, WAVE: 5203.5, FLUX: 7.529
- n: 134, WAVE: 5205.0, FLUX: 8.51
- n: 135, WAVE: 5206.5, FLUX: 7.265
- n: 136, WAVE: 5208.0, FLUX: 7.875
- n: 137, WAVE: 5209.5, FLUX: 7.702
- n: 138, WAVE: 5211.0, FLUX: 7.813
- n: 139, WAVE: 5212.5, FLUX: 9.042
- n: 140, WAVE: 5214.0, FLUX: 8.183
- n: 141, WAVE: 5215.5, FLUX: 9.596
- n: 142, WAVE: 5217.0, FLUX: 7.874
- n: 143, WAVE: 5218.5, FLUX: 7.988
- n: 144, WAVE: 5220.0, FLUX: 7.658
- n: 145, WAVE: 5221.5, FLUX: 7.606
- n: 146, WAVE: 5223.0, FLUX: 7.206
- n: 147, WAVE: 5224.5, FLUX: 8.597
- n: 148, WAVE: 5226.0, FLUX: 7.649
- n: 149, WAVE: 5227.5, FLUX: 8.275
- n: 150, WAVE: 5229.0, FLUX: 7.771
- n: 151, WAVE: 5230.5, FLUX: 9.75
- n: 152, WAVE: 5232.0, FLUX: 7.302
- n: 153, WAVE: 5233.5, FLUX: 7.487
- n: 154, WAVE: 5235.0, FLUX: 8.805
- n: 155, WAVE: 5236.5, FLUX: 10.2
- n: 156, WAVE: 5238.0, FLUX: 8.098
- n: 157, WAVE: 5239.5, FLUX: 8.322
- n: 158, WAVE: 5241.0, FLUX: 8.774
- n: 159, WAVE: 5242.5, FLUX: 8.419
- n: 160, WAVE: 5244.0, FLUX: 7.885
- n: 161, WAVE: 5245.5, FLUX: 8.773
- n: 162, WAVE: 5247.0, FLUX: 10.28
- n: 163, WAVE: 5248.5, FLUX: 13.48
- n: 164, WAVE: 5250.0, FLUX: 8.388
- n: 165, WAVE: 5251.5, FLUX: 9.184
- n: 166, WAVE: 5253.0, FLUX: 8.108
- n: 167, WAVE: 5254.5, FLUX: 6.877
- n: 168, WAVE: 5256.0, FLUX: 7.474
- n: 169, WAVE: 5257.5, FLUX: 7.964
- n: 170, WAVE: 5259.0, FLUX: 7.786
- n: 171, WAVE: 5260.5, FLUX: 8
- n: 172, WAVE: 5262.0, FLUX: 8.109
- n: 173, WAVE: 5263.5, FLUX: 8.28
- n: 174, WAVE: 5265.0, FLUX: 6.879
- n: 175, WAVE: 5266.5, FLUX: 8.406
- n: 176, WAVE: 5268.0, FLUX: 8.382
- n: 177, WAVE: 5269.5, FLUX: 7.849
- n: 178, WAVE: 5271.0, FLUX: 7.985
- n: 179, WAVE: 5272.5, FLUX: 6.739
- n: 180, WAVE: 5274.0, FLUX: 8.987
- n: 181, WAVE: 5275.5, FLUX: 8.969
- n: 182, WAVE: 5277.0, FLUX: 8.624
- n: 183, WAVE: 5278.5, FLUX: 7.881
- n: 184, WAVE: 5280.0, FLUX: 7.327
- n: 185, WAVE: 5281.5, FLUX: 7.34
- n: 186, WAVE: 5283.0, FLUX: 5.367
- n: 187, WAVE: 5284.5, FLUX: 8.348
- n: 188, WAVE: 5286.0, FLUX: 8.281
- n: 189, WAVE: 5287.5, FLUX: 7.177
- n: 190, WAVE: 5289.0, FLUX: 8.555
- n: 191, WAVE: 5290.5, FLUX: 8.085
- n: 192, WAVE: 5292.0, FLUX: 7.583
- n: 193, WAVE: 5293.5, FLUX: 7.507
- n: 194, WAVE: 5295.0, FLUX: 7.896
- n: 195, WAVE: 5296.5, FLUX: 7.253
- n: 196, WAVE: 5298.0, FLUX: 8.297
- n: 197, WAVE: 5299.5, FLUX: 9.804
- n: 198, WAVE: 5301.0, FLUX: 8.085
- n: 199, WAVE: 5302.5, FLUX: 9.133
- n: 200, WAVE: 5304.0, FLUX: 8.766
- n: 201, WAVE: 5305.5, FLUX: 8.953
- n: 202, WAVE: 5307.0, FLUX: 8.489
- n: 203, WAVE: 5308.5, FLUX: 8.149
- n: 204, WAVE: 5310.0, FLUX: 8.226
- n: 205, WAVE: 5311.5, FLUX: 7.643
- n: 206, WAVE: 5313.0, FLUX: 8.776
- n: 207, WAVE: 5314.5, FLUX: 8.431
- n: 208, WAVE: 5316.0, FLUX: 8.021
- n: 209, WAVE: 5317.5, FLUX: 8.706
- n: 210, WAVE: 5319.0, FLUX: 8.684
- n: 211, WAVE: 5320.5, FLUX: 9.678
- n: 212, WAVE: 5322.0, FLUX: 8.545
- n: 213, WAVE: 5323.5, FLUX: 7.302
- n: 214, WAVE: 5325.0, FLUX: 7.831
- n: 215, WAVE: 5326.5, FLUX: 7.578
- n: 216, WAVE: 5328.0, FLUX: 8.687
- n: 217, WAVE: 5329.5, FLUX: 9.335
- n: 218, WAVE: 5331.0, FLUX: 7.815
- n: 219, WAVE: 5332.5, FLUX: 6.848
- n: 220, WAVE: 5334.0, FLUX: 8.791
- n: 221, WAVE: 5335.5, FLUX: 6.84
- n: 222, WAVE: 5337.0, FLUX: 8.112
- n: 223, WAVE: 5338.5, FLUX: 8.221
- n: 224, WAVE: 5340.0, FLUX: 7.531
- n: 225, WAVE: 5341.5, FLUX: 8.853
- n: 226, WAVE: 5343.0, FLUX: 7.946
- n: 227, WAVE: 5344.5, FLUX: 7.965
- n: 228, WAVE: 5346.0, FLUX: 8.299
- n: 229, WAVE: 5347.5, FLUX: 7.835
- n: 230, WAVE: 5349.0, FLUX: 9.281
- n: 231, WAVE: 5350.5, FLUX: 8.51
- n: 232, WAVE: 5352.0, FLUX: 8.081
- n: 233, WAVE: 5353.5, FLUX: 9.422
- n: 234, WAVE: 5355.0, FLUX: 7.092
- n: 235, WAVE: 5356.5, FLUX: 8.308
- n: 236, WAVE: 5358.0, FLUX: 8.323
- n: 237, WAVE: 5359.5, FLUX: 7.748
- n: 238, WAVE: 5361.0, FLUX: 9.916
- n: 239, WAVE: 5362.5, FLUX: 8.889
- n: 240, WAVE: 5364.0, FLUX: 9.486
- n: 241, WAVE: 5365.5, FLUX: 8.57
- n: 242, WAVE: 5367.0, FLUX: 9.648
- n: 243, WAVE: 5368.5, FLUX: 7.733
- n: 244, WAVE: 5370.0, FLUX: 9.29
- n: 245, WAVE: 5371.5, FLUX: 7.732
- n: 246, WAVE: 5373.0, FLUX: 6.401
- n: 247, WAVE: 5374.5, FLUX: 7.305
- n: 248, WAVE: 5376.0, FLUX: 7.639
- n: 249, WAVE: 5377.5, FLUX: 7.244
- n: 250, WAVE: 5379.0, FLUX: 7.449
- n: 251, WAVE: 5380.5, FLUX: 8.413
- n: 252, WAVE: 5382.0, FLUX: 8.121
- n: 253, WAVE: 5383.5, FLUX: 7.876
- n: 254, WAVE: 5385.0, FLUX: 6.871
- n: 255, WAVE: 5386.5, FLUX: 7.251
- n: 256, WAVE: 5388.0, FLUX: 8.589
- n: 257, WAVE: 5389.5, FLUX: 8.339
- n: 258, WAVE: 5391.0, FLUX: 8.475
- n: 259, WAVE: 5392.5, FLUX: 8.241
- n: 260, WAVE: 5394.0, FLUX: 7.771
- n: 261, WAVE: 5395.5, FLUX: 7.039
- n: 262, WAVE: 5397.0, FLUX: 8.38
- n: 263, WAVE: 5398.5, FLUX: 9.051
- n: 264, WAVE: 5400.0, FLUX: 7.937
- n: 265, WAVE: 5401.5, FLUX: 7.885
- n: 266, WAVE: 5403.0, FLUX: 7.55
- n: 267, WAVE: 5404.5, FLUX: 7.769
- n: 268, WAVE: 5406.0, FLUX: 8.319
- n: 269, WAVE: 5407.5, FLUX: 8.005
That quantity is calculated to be 3.88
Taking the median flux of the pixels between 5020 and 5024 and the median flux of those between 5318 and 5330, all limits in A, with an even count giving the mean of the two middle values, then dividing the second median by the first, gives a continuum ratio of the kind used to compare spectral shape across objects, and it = 1.07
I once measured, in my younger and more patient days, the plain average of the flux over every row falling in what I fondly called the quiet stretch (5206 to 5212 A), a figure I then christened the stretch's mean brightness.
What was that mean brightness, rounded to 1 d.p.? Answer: 7.7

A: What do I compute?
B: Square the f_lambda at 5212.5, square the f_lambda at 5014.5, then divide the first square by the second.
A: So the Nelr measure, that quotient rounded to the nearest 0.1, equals 1.1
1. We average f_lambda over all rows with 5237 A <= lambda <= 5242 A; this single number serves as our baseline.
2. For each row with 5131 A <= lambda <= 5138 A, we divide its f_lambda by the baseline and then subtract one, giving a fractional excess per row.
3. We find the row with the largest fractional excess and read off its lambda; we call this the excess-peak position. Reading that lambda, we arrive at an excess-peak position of 5131.5 A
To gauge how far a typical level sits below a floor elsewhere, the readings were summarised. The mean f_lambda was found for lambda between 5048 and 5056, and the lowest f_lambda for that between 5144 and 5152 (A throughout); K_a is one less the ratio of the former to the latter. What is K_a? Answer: -0.02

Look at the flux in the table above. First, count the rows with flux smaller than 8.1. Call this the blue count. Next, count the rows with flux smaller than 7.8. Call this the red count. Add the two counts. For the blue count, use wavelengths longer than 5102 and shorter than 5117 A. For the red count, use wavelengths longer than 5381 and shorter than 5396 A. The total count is 10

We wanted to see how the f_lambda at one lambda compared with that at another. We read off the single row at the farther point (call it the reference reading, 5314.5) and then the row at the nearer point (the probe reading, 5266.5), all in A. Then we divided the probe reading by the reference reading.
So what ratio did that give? 1.00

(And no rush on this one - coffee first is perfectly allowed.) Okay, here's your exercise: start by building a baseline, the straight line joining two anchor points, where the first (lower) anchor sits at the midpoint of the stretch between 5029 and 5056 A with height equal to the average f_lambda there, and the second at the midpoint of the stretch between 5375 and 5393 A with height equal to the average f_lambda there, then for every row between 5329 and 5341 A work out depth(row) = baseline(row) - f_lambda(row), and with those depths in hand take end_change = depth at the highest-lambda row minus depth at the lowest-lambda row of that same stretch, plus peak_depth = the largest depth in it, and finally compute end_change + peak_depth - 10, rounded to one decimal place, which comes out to -7.1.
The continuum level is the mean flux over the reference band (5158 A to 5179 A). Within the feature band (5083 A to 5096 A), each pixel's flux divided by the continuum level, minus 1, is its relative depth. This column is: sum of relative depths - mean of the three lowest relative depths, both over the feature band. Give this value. 2.0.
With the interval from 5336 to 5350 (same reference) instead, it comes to 0.4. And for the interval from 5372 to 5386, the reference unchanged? -0.4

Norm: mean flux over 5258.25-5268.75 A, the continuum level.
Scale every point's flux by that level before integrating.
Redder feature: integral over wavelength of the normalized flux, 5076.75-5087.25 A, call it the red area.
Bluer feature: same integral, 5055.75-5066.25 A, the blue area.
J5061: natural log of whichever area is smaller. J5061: 2.33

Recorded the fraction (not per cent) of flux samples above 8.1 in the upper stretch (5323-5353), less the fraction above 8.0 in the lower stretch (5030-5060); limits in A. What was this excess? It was -0.30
